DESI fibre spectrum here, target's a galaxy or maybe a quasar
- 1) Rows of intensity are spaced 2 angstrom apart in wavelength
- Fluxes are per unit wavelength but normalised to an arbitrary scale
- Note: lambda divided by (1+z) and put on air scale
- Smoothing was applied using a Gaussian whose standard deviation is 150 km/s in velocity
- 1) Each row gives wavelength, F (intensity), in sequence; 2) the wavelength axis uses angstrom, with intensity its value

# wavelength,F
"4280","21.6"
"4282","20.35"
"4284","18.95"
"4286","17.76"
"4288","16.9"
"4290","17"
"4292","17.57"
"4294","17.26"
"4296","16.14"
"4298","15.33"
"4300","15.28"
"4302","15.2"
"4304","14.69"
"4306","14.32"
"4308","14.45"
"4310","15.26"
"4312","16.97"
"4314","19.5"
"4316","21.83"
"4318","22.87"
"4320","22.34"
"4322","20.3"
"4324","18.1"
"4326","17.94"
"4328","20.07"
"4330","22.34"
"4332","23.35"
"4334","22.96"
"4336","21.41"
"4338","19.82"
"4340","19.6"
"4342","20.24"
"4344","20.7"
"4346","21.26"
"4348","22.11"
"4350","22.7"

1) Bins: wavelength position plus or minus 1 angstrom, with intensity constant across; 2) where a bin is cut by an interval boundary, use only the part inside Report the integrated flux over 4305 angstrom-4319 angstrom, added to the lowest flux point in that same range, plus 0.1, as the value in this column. 265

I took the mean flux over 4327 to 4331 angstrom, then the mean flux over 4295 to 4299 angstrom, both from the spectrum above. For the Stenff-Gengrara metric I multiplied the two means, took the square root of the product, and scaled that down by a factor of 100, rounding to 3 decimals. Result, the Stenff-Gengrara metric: 0.183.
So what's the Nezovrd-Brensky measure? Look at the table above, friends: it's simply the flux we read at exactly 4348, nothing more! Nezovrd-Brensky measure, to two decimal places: 22.11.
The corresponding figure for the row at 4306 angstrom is 14.32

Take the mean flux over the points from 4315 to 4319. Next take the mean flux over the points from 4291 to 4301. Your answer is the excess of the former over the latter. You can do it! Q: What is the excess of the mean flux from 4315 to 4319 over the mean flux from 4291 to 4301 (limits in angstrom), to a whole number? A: 6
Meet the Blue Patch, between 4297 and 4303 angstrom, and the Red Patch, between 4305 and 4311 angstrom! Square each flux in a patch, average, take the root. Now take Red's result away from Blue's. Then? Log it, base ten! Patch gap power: -0.2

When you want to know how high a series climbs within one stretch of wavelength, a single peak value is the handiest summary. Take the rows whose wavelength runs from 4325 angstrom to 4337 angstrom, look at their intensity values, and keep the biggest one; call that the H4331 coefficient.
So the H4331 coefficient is 23.35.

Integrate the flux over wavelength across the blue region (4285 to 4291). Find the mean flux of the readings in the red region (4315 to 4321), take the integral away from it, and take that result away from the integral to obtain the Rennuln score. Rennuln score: 184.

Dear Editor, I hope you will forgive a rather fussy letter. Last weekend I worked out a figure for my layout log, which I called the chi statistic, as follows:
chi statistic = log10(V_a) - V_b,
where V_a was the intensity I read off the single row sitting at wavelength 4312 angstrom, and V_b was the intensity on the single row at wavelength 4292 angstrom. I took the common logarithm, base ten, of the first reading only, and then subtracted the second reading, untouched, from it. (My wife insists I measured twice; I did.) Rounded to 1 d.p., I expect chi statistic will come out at -16.3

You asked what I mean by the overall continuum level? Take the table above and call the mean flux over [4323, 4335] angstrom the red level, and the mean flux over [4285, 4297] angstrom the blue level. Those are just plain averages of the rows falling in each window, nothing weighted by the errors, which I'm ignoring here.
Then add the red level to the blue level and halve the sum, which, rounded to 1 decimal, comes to 18.9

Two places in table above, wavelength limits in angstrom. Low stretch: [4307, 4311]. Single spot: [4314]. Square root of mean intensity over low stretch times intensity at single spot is 17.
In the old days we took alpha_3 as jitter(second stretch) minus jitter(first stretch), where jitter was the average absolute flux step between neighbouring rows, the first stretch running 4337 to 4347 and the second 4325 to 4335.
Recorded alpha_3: 1.0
